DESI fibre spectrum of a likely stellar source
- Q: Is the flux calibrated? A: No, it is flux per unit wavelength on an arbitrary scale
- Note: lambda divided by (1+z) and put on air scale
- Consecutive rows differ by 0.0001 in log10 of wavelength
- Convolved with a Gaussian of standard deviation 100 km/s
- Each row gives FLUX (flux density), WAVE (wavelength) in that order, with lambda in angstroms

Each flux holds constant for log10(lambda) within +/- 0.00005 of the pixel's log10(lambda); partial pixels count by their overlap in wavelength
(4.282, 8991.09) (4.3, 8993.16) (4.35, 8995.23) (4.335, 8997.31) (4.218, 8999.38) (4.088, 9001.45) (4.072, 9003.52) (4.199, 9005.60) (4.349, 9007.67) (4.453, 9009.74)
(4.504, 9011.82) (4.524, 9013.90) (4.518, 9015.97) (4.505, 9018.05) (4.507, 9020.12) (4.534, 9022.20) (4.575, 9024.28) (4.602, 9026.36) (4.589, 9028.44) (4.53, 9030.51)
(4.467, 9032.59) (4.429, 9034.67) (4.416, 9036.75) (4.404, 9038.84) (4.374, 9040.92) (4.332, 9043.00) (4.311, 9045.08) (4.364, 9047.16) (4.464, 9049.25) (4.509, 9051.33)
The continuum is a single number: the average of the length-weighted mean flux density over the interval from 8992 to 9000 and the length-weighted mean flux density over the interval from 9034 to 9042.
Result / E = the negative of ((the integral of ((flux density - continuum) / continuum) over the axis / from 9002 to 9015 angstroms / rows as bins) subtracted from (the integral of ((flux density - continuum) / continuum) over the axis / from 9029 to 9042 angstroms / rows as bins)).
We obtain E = -0.3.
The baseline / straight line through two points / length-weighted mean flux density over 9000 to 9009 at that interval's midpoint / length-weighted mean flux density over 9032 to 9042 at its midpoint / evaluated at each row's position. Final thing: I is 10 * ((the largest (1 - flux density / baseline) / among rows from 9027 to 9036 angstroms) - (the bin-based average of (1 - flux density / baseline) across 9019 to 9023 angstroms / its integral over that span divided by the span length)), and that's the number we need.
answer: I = 0.43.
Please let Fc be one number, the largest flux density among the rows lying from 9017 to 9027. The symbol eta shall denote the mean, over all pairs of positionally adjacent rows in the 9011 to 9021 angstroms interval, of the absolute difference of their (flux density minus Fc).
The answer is 0.010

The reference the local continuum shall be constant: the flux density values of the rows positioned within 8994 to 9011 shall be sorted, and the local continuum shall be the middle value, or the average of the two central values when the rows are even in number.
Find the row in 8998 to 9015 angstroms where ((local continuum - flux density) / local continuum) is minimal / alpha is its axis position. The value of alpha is 9013.90 angstroms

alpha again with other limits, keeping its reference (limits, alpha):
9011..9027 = 9026.36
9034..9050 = 9049.25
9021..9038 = 9026.36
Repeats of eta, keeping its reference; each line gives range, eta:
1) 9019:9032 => 0.033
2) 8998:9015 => 0.085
